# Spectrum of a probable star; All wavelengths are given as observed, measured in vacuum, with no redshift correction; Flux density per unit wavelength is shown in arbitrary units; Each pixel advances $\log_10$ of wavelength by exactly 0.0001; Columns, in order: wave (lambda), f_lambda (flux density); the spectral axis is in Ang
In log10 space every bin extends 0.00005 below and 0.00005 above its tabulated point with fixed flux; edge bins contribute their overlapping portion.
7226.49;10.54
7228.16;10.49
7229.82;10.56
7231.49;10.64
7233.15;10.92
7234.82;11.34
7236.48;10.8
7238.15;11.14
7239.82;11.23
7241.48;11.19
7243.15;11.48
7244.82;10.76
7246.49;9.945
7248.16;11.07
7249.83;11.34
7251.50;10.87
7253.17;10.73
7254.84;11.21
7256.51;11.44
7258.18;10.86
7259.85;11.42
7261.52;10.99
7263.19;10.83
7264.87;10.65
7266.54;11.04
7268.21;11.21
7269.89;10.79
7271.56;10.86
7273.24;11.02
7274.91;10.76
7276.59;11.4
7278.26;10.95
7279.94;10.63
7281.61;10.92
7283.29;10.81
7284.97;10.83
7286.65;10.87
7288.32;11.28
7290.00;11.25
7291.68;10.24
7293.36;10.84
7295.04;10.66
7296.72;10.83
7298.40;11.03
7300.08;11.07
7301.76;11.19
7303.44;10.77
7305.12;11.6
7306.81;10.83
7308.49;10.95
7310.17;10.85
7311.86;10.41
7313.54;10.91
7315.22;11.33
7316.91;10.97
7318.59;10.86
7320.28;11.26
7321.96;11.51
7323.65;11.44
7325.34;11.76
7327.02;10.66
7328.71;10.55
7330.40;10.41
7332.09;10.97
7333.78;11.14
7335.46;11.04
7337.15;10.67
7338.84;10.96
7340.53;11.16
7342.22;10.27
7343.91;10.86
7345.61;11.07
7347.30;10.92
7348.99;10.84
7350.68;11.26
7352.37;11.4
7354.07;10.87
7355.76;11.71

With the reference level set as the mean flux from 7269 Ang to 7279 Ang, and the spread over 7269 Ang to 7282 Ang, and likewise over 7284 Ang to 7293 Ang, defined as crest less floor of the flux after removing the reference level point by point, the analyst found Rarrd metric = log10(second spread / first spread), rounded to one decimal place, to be 0.1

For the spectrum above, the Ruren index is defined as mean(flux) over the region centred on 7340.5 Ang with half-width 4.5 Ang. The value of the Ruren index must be 10.8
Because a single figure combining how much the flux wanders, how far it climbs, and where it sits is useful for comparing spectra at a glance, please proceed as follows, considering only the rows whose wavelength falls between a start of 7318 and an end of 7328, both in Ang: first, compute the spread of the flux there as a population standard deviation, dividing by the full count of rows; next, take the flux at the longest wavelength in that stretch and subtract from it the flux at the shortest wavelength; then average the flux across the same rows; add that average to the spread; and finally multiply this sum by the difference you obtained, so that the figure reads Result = -2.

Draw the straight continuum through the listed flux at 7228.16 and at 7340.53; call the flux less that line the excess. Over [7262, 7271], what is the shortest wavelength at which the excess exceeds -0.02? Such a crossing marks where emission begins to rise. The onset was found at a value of 7263.19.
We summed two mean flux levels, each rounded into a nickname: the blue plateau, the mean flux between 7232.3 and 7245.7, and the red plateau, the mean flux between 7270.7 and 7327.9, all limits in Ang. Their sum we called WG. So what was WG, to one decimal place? 22.1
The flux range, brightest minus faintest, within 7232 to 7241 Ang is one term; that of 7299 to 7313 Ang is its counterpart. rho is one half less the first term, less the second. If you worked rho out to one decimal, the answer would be -1.2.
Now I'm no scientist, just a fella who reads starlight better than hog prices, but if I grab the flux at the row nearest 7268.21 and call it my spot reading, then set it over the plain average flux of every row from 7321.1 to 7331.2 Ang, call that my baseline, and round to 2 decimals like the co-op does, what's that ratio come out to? 1.01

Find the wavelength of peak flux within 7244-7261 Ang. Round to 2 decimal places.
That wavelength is 7256.51 Ang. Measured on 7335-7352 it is 7350.68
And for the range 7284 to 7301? 7288.32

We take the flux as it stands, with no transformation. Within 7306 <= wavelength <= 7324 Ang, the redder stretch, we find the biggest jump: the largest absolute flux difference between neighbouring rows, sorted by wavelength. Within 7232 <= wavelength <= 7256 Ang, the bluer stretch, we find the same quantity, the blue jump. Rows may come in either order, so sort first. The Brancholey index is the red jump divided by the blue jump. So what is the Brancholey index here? 0.44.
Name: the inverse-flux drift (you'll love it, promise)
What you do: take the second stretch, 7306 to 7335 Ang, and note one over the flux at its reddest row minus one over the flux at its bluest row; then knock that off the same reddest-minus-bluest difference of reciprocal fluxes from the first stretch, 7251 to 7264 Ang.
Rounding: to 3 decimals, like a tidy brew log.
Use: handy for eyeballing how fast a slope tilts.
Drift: 0.003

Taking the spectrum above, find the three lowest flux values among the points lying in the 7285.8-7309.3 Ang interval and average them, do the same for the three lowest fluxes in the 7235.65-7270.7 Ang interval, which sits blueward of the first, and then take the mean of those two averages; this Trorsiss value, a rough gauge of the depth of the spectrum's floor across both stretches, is 10.5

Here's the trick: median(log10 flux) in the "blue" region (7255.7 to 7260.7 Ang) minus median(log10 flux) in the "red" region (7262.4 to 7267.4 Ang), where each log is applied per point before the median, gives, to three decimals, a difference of 0.023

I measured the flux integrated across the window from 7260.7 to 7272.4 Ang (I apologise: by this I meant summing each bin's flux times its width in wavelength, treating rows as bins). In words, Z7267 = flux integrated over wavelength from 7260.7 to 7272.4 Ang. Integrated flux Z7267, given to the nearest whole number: 128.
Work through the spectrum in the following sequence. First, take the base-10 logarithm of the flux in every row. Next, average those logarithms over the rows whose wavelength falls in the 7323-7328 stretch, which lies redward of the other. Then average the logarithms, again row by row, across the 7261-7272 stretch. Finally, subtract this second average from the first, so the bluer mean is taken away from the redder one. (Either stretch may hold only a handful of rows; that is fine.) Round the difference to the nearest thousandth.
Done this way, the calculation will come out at 0.014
